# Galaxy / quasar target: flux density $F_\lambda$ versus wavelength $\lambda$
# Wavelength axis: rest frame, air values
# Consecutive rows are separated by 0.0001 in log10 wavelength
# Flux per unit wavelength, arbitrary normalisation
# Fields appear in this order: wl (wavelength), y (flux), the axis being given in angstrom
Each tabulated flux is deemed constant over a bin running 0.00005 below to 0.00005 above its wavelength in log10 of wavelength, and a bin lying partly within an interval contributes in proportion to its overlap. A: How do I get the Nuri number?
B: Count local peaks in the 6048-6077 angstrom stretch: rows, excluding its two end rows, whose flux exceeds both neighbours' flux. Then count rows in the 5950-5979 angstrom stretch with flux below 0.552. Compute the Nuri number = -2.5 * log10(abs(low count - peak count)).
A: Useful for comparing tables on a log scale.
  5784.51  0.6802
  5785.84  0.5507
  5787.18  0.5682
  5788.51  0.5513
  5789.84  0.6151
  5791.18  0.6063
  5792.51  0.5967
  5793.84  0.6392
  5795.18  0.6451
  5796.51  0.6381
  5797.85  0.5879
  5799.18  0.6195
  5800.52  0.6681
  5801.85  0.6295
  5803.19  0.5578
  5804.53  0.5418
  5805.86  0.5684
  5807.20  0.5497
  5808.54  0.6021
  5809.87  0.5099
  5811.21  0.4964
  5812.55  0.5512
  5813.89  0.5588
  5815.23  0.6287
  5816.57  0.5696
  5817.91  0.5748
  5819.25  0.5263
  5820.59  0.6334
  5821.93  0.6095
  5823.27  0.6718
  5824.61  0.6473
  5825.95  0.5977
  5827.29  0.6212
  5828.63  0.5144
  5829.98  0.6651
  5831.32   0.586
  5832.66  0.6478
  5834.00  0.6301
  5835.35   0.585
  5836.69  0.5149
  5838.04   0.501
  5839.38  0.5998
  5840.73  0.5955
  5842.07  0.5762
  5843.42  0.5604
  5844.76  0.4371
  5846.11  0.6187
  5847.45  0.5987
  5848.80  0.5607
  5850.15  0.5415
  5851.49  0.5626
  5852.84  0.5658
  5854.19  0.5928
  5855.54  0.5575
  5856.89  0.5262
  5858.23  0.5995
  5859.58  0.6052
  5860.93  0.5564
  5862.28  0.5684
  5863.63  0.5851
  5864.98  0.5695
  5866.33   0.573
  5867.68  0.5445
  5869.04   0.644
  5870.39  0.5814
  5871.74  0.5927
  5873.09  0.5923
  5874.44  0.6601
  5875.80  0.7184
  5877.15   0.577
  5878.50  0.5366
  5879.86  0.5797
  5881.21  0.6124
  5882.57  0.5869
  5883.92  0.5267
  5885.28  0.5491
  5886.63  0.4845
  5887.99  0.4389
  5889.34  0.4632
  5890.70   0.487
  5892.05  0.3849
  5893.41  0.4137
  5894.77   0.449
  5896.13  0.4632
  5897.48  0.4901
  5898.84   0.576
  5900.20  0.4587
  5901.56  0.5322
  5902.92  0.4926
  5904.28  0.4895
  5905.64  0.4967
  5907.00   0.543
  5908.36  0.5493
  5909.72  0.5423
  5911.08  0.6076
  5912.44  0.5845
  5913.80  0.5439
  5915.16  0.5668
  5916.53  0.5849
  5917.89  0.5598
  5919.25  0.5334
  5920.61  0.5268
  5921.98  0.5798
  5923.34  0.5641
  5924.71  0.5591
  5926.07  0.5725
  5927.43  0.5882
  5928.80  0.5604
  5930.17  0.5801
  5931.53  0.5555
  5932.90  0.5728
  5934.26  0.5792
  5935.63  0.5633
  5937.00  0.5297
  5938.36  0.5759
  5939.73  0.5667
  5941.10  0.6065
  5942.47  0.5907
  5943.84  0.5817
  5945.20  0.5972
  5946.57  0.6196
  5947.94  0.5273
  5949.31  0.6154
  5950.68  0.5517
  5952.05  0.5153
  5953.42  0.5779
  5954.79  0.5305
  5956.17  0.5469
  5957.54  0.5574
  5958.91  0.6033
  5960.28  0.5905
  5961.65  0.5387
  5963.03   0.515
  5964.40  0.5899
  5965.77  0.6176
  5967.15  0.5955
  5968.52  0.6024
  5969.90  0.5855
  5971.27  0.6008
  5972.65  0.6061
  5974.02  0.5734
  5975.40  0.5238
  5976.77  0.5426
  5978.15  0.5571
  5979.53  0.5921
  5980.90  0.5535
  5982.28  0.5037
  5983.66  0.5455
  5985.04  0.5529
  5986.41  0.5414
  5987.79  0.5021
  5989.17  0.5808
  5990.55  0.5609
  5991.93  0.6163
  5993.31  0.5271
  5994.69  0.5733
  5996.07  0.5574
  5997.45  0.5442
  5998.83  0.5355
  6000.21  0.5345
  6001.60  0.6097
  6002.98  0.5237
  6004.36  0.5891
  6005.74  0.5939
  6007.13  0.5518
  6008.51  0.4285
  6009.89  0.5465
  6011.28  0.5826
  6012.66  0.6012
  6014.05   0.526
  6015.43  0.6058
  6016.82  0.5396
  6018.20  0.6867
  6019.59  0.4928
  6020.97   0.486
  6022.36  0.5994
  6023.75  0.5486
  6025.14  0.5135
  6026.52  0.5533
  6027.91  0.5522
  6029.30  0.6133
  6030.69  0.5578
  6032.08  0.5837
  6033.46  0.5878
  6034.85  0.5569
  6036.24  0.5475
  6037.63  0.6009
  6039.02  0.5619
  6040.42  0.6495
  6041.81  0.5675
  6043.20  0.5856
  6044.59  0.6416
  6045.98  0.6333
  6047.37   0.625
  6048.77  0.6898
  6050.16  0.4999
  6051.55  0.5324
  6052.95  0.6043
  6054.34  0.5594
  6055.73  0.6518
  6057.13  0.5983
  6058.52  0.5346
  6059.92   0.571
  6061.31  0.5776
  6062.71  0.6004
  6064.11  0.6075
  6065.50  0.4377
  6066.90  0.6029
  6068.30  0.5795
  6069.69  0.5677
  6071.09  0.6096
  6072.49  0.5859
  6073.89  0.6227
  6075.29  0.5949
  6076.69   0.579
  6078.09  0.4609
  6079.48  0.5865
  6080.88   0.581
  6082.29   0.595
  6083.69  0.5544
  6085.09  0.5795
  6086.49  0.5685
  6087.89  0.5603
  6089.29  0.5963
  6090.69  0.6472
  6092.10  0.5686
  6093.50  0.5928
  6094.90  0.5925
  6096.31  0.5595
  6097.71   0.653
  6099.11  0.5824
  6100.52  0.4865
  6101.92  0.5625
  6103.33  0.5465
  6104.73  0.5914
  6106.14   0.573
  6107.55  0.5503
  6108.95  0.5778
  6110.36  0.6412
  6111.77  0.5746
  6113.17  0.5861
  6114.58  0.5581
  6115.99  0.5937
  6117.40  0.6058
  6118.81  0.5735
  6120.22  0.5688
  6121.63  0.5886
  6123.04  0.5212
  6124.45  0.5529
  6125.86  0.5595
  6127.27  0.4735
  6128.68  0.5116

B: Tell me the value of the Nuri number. -0.75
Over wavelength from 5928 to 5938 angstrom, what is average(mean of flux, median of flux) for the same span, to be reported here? 0.563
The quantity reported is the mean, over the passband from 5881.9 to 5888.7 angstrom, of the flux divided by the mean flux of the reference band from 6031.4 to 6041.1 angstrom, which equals 0.89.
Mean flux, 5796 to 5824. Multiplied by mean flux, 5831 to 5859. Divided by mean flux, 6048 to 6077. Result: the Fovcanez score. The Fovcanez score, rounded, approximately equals 0.573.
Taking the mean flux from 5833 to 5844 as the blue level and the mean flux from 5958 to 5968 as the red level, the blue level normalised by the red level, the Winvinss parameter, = 0.99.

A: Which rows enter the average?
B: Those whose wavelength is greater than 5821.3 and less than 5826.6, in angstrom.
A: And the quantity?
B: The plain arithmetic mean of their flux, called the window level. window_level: 0.63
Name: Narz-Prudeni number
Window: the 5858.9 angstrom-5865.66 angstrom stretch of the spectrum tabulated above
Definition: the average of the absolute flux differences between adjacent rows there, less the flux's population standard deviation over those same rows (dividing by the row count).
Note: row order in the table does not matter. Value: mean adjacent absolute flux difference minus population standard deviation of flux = 0.0065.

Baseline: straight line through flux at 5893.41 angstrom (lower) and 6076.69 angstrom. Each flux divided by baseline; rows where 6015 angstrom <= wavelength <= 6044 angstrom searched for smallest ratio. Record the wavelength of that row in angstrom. 6020.97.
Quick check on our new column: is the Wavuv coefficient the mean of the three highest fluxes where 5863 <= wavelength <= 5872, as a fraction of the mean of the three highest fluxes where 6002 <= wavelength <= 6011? 1.05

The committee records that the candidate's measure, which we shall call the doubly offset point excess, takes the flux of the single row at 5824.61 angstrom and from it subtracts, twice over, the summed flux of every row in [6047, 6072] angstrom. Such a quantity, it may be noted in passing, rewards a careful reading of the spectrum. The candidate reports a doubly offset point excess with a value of -20.25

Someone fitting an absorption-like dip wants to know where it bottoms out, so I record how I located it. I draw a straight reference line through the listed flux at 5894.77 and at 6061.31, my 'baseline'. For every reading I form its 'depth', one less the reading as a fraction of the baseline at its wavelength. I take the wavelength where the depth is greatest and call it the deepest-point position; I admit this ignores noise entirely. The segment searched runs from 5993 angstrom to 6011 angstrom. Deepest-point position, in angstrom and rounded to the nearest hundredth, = 6008.51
